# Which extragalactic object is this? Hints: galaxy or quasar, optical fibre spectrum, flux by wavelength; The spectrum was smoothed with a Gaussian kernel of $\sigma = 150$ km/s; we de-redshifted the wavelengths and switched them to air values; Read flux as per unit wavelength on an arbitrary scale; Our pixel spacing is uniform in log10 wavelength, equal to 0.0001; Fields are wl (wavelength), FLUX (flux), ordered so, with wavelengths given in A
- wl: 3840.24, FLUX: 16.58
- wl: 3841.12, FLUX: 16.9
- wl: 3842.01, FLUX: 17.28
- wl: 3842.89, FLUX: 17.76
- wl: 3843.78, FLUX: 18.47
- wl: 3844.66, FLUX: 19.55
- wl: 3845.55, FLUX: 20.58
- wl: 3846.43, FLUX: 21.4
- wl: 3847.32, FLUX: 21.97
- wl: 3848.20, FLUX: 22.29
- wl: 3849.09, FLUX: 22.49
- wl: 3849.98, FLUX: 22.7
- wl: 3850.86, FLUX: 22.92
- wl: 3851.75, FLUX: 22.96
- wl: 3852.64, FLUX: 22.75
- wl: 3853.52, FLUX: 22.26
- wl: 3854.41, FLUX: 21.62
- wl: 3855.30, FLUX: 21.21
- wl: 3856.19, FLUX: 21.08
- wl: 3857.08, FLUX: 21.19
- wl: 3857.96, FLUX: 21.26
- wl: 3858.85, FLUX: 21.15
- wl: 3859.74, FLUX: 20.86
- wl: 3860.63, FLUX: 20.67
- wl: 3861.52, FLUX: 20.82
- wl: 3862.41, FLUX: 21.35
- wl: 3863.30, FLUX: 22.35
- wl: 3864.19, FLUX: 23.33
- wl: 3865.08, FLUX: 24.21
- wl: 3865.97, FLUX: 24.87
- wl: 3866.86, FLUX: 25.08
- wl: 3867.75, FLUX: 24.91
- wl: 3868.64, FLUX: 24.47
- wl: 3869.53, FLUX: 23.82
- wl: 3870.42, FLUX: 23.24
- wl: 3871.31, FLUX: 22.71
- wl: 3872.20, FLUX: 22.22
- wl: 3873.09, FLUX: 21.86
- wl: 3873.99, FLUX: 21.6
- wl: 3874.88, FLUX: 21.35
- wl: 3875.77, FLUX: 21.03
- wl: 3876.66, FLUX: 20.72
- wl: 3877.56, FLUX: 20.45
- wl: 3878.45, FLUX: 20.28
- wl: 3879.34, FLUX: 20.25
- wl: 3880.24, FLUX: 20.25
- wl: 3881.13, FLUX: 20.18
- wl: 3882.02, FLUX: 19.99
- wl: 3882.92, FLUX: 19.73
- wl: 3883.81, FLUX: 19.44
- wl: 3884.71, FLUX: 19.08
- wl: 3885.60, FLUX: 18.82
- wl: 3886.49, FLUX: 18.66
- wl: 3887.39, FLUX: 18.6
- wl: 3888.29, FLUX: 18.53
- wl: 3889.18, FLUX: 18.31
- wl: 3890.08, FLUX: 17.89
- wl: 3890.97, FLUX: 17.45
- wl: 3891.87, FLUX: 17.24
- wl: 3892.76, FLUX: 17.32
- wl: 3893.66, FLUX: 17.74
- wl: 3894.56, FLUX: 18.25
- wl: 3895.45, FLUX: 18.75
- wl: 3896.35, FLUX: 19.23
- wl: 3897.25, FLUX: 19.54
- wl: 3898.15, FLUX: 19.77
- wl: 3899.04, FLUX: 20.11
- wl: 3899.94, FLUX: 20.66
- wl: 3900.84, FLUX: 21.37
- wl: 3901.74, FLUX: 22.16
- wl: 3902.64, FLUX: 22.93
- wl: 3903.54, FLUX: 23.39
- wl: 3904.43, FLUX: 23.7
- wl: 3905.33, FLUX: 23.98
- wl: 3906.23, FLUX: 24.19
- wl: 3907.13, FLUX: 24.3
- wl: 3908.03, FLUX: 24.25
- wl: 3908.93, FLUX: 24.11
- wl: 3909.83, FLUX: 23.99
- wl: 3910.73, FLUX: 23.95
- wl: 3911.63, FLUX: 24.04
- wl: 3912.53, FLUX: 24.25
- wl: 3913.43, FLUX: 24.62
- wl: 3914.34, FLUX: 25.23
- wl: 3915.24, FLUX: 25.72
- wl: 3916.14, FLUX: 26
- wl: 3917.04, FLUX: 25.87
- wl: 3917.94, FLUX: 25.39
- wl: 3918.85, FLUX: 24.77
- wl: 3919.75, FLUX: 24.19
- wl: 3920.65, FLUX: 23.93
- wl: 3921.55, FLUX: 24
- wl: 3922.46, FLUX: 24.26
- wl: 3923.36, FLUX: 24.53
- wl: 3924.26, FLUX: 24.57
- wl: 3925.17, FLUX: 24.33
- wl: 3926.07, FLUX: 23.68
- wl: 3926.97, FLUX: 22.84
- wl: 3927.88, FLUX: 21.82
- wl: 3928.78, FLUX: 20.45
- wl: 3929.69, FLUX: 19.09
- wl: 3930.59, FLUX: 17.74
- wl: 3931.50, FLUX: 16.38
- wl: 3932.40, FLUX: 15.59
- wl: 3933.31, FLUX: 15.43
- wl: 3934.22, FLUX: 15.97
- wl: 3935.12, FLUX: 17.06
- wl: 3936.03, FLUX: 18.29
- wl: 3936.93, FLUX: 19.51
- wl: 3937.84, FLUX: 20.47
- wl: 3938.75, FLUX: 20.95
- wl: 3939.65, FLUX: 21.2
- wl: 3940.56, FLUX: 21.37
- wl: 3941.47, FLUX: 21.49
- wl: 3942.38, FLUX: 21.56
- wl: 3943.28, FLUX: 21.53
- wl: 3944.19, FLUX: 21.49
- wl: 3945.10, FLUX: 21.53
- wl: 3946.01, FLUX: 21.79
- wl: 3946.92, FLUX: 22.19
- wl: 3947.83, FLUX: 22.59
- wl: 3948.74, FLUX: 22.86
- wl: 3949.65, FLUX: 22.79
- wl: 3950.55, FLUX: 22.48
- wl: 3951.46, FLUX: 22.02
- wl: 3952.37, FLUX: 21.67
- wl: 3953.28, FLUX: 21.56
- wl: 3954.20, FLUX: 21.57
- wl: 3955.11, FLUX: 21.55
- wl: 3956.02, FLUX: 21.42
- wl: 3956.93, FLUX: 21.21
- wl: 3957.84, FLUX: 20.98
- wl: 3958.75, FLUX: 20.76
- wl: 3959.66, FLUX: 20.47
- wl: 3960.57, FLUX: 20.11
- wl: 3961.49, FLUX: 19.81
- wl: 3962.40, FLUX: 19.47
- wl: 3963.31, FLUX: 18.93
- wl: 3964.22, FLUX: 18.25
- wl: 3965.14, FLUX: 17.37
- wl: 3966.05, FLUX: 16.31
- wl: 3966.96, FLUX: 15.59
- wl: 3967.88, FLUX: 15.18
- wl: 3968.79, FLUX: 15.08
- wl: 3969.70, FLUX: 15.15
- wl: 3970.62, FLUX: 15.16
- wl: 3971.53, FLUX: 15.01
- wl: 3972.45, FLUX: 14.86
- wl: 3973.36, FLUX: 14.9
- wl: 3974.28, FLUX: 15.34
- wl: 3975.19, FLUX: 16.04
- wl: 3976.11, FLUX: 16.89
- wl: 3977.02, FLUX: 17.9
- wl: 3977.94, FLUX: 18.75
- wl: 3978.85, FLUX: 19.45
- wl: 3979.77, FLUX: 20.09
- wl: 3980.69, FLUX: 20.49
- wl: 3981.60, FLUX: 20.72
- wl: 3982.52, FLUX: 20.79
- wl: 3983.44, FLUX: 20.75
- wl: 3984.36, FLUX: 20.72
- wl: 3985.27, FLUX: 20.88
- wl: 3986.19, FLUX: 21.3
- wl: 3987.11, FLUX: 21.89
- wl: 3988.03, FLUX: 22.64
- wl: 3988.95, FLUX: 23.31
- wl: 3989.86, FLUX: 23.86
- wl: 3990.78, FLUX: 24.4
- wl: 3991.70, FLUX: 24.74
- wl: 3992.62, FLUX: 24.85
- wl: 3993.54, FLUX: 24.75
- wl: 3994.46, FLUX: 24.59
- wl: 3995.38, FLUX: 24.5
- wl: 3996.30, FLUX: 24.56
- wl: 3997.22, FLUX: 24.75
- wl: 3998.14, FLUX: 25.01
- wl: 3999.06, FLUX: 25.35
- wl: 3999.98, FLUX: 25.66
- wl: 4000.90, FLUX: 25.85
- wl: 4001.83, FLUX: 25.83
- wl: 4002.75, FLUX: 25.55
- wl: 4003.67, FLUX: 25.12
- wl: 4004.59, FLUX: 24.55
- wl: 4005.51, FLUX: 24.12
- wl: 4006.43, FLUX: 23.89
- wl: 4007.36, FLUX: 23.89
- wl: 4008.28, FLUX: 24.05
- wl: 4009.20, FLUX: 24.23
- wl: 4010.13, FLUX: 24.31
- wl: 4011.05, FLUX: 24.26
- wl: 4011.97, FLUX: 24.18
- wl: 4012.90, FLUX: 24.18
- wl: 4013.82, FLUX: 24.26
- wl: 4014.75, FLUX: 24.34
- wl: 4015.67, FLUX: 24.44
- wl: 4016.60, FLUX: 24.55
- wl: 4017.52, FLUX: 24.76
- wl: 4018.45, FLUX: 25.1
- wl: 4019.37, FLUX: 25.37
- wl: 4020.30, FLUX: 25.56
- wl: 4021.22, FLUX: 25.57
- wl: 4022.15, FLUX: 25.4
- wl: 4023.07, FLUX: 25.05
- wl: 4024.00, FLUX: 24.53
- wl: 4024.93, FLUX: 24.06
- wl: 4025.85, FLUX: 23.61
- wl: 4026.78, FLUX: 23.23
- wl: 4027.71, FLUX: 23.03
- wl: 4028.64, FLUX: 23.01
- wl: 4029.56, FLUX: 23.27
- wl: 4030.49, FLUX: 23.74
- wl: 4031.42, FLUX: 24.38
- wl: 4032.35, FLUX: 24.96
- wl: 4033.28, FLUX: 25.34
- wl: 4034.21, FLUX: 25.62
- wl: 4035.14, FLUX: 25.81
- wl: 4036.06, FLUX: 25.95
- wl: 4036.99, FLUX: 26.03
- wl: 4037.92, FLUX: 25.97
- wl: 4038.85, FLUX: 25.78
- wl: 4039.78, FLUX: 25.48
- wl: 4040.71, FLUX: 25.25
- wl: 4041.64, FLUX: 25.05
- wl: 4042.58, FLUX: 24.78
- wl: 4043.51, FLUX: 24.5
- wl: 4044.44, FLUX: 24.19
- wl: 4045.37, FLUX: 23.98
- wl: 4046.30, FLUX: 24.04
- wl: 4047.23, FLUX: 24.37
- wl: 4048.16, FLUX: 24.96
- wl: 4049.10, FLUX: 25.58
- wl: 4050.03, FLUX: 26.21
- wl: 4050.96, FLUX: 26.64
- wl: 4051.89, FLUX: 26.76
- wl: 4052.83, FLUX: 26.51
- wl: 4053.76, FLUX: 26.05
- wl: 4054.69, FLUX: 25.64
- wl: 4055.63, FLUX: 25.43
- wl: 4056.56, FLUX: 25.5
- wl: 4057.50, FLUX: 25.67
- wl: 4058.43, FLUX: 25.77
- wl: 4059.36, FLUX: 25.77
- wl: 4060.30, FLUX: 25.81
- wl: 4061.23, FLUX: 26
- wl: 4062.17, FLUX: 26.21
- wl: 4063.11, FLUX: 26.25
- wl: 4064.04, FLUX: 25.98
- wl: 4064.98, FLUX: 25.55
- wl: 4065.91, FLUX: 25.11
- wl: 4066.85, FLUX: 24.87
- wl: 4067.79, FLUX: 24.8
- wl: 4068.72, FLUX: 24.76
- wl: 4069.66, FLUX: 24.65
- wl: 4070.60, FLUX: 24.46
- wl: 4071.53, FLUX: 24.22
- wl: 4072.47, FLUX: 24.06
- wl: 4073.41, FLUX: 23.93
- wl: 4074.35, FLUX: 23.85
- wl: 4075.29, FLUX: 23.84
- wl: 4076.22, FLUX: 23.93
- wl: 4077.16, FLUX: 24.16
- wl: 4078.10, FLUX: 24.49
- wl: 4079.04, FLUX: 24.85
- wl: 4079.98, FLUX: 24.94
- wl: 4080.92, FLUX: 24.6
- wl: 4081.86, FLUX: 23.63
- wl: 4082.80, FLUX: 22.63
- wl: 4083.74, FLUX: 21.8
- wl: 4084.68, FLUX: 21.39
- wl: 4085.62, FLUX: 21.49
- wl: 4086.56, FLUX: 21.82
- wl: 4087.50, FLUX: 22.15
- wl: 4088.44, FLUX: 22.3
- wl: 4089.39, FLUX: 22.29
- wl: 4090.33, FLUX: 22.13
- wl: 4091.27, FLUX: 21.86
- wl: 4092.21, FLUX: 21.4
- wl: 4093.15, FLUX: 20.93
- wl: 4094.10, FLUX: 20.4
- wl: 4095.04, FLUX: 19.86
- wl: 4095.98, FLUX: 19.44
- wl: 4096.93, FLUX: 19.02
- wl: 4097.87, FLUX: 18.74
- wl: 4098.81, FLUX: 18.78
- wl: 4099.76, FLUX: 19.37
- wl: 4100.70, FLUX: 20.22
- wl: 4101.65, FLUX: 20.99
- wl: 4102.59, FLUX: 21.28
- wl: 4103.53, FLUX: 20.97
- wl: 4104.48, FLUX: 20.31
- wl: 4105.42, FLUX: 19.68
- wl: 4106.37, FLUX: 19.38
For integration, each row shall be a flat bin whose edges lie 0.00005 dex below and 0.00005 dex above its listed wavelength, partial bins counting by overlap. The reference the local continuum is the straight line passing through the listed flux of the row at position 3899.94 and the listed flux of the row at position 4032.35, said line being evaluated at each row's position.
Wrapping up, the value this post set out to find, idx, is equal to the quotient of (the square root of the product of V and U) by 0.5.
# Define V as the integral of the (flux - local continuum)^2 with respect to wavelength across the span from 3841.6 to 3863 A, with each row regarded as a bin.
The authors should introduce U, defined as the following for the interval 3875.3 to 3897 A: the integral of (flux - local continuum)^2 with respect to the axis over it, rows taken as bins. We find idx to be 180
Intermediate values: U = 63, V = 130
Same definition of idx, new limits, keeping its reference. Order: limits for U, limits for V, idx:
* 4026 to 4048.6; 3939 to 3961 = 47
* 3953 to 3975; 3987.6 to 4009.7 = 248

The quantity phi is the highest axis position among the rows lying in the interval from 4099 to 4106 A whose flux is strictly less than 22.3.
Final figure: 4105.42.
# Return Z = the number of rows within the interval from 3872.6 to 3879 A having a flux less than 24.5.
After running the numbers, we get 7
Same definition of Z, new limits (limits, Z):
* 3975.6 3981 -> 6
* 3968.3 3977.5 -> 10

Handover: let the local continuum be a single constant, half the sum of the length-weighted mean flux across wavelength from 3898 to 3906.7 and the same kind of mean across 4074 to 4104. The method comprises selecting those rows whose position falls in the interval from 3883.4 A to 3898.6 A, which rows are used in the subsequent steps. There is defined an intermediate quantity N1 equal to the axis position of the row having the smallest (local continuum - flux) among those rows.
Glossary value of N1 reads 3898.15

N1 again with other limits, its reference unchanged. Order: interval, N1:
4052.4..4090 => 4052.83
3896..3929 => 3916.14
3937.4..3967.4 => 3948.74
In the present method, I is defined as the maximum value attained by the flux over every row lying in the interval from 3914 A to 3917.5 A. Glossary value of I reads 26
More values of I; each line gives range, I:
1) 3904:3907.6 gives 24.3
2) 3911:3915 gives 25.23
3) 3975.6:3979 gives 19.45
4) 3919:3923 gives 24.26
